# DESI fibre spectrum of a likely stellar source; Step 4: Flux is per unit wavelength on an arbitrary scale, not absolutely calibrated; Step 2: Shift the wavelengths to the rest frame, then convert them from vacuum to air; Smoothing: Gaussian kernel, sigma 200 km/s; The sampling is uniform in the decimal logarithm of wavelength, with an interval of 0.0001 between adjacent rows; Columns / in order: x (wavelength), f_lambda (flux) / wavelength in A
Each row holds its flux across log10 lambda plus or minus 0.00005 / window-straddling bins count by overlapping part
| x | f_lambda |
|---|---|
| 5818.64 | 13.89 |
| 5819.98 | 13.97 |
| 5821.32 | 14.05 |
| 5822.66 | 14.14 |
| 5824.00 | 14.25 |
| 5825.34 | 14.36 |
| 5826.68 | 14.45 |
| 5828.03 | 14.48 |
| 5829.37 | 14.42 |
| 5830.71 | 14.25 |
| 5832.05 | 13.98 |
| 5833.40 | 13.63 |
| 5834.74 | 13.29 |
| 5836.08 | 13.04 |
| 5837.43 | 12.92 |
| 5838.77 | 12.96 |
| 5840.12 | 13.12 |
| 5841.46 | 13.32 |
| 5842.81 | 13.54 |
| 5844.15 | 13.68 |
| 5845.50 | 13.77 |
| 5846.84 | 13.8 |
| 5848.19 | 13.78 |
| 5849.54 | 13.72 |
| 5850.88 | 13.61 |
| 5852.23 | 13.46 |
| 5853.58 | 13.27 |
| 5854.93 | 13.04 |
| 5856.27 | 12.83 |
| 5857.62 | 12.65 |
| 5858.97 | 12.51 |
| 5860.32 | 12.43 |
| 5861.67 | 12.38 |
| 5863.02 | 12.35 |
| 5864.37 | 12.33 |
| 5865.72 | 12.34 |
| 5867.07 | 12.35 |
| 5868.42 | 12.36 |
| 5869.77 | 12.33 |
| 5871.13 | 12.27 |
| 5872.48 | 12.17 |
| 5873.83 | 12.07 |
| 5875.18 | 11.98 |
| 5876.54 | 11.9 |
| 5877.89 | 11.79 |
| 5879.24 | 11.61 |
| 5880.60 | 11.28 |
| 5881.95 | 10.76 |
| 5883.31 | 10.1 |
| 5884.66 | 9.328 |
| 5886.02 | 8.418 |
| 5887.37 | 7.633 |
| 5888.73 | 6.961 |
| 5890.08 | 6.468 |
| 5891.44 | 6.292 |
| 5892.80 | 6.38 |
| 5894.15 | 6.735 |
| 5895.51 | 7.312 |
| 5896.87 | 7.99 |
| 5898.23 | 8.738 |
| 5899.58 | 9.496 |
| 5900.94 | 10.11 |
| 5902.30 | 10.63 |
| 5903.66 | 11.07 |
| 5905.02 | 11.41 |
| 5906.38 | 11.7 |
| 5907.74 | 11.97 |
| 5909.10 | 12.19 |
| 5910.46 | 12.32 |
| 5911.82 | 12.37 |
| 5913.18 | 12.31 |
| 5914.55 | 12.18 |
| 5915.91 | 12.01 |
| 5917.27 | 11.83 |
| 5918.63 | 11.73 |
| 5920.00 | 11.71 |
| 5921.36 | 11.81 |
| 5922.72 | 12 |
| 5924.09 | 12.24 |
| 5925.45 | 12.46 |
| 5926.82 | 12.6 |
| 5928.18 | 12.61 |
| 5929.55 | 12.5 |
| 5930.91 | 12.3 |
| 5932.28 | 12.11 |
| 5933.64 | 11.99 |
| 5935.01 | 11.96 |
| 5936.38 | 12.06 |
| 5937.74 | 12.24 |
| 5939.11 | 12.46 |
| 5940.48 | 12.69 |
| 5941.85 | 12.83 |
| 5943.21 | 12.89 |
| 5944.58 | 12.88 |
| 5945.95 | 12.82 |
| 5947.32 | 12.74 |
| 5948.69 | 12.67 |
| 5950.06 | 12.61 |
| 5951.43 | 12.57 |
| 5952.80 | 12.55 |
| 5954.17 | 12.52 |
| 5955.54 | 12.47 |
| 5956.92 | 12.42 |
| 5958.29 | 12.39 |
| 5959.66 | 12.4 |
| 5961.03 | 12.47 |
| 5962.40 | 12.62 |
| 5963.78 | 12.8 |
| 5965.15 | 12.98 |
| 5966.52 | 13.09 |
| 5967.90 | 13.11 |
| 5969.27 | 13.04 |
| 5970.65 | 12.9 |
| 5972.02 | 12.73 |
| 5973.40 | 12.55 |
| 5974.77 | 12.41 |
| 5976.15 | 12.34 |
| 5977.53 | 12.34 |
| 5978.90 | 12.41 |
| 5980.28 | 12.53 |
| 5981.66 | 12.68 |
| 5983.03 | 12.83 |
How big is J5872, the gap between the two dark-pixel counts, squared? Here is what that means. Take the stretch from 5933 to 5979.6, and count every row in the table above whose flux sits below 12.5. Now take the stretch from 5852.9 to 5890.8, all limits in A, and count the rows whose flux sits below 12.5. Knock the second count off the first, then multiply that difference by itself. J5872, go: 81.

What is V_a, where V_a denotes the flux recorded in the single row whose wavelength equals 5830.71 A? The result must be 14.25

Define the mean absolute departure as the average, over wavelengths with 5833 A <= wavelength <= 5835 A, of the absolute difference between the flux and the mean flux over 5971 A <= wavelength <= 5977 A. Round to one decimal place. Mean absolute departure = 1.0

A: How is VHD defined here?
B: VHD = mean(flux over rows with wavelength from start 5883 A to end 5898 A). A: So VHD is 7.6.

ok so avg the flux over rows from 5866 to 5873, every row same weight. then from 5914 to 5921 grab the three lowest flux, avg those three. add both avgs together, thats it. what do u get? 24.1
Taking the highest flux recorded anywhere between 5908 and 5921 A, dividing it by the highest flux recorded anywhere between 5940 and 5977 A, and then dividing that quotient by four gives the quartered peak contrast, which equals 0.24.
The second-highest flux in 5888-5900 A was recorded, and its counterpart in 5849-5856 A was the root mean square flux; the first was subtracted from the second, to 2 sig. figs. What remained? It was 4.7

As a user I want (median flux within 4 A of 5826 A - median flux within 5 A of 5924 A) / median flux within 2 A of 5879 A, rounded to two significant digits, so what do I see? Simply 0.19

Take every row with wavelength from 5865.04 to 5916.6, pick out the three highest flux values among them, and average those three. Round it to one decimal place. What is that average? 12.4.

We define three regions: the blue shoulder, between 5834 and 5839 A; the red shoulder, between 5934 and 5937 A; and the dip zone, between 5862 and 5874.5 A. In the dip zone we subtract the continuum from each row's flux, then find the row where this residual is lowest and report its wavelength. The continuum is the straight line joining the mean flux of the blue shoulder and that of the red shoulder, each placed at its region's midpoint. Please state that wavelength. 5873.83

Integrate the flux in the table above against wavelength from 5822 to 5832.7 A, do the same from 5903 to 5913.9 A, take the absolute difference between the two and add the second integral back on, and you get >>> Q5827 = 153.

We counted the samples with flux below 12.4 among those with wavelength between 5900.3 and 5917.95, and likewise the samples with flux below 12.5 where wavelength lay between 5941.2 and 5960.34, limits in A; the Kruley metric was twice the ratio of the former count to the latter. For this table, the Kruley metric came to 6.5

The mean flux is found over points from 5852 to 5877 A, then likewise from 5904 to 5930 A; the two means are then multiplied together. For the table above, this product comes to 151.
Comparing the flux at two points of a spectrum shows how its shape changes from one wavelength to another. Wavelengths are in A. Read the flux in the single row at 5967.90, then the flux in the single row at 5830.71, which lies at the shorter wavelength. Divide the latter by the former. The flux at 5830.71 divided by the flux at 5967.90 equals 1.09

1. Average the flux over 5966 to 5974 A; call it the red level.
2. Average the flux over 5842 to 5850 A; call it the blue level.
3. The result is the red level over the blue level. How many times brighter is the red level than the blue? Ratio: 0.941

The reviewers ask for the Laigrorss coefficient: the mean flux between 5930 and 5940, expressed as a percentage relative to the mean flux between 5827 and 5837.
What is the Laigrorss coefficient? 88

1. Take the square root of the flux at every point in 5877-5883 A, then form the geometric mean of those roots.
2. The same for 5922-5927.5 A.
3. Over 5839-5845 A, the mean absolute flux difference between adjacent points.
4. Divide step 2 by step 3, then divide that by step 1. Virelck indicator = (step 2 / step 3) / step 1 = 5.6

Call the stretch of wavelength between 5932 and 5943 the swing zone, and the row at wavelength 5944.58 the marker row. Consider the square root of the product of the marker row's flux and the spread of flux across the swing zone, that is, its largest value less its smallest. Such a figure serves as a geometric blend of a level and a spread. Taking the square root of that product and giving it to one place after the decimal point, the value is 3.3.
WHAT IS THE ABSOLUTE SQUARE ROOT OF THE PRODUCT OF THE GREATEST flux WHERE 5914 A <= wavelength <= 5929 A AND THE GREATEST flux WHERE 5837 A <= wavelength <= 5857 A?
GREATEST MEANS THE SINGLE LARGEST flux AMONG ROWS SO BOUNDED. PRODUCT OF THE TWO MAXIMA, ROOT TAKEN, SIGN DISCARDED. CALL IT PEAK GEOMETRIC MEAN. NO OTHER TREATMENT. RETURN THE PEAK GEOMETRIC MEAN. 13.2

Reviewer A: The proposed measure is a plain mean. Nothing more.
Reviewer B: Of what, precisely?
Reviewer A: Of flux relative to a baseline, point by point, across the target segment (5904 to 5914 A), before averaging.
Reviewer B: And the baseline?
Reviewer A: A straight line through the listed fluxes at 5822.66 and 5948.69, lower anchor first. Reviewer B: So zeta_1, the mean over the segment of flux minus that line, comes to -1.1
